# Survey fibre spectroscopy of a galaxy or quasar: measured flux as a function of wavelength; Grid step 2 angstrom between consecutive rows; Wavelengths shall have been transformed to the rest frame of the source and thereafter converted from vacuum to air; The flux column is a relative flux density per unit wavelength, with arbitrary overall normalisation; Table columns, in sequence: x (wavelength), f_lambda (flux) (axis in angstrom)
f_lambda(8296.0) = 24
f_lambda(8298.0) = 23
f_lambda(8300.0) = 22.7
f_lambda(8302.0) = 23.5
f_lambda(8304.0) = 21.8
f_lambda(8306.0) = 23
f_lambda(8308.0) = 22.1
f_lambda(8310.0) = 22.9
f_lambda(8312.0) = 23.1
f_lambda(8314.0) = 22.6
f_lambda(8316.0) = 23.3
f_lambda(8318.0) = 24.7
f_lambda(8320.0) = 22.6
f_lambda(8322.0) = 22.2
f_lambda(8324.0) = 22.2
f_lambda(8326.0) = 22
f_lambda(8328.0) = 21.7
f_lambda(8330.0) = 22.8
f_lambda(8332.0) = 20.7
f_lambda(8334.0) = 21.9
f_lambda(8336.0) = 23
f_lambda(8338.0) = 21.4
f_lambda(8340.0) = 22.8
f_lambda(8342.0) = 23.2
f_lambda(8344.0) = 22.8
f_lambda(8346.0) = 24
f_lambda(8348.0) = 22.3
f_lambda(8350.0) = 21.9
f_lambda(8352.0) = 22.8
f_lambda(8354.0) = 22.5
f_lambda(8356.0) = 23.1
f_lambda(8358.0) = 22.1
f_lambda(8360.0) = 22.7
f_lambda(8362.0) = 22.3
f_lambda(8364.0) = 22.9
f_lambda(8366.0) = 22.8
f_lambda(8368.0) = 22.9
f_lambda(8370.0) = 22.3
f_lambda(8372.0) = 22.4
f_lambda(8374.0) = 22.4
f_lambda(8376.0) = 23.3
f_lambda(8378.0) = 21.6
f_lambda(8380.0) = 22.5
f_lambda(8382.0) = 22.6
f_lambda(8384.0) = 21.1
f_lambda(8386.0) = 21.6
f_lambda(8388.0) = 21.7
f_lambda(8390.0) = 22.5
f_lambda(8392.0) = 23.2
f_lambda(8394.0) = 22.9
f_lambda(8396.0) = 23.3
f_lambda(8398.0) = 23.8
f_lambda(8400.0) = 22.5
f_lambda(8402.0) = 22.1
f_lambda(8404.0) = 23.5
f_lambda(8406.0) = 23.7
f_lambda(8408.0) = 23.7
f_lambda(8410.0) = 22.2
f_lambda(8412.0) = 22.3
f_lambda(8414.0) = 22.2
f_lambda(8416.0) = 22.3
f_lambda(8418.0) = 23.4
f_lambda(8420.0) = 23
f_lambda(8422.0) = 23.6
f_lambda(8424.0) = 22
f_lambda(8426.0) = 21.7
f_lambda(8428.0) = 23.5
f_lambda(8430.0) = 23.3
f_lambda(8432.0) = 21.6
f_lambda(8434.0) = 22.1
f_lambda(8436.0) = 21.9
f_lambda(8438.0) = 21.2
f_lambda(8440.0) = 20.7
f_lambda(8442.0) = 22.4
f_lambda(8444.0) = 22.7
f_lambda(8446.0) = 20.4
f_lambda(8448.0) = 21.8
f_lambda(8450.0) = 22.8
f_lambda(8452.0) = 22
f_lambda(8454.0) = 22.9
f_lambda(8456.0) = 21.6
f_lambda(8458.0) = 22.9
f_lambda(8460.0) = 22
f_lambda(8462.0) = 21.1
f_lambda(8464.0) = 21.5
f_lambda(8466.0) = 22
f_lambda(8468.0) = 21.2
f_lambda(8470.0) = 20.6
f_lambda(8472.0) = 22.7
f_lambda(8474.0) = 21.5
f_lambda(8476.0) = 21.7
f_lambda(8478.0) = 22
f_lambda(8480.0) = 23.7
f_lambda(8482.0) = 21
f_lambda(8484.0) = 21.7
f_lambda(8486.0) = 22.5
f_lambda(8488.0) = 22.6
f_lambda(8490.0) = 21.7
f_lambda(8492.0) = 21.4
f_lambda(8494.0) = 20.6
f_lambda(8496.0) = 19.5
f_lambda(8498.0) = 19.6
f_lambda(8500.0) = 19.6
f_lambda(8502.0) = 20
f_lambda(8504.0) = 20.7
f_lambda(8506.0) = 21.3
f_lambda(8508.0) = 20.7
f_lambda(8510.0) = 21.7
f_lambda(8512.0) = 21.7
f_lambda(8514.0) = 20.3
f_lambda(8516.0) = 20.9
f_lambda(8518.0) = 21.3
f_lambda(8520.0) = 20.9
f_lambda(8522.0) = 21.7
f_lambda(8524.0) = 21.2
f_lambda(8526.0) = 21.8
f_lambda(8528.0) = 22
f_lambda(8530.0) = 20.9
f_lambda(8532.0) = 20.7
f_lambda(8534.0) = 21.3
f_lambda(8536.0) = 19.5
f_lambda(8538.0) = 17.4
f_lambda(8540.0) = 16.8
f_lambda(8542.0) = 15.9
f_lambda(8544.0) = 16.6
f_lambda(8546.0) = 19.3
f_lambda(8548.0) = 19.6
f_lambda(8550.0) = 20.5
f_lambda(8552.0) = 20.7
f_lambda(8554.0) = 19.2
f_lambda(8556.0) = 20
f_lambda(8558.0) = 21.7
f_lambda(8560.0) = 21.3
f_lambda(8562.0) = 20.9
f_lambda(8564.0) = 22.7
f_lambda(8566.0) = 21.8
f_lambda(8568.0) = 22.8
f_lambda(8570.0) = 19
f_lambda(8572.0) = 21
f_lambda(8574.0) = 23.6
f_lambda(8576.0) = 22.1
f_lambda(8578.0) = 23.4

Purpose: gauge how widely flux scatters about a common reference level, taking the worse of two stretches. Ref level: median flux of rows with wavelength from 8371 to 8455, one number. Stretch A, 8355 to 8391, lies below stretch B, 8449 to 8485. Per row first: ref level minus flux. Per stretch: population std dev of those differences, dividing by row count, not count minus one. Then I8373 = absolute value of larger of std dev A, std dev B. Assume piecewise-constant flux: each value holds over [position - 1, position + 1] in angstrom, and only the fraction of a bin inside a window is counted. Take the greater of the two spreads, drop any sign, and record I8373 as 0.78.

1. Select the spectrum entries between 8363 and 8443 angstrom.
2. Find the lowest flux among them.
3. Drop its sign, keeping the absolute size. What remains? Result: 20.7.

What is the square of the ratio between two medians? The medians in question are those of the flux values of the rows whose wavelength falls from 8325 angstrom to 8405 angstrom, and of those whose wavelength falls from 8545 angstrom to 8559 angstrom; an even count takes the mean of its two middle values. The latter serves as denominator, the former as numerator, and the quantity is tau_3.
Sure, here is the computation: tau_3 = 1.27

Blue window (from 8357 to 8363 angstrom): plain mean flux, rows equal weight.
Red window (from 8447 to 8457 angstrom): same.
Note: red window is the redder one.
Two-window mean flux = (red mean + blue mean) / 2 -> 22.3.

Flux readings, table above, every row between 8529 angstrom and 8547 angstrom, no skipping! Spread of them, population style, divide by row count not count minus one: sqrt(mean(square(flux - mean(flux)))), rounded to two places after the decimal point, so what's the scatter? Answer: 1.95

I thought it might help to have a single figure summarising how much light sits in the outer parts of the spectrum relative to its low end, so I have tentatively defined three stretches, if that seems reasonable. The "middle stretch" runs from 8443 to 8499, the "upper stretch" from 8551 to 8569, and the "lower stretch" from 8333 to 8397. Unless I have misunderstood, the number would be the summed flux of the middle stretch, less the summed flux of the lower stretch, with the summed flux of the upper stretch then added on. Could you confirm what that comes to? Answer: 78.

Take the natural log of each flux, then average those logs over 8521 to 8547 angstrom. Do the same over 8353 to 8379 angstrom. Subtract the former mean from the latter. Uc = 0.15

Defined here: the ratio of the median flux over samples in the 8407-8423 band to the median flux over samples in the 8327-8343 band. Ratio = 1.01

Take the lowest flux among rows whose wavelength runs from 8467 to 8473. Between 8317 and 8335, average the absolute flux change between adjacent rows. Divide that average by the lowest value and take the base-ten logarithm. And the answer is -1.35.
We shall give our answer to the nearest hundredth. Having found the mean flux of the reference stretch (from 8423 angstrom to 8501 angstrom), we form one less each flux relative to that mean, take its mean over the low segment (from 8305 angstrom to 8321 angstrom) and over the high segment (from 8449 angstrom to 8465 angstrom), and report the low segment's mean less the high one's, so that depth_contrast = -0.04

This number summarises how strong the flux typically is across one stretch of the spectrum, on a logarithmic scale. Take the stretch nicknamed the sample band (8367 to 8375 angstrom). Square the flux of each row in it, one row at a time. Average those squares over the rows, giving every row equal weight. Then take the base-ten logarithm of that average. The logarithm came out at 2.70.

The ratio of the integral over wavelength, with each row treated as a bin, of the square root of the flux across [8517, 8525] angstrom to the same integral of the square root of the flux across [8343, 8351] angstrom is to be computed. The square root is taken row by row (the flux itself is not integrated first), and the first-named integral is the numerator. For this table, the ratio 0.97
